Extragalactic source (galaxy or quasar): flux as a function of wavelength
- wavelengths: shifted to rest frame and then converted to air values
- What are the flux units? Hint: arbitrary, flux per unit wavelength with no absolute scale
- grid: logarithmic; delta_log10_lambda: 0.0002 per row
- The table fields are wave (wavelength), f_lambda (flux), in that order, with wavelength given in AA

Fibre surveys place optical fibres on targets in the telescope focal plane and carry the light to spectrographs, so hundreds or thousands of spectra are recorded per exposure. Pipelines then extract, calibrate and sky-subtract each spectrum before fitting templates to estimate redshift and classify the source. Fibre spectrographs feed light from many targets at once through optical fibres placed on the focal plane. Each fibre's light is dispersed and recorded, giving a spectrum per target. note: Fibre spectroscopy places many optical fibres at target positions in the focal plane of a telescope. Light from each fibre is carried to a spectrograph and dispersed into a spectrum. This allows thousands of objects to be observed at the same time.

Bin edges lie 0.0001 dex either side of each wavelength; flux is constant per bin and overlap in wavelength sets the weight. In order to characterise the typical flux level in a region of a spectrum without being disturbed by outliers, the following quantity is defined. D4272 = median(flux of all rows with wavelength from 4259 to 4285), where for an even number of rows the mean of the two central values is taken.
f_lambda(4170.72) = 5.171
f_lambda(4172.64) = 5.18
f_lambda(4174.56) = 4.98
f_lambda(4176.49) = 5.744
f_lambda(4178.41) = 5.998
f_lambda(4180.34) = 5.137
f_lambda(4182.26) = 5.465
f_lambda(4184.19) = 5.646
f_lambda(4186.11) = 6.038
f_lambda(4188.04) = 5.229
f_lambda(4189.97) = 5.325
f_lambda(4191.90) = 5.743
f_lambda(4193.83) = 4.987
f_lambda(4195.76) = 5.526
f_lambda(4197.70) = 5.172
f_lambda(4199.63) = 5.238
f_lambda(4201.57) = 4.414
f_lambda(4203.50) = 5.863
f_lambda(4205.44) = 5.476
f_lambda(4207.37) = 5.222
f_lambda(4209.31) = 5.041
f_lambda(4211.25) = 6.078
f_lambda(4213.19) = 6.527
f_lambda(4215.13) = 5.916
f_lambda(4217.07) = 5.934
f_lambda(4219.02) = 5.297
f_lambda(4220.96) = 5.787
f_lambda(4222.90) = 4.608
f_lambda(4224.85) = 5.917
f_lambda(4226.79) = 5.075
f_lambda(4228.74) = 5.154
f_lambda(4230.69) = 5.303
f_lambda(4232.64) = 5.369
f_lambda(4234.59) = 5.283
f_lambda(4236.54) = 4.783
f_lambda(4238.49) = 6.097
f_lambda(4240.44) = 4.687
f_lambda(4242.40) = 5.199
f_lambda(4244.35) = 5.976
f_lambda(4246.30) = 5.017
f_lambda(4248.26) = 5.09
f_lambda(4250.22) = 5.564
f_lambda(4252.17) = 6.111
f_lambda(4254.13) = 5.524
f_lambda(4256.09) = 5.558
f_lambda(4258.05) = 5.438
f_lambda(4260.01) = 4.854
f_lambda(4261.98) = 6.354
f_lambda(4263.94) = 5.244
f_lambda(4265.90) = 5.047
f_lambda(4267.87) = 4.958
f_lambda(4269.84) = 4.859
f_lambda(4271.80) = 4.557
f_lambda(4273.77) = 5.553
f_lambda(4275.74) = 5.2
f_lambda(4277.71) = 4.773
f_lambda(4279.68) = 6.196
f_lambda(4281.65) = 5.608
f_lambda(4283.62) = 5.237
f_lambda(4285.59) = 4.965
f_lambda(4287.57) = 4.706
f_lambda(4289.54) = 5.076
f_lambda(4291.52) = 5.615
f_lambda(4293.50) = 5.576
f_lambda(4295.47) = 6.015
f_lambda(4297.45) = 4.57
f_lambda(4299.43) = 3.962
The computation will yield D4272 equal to 5.2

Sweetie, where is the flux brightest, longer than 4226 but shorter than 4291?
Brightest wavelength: 4261.98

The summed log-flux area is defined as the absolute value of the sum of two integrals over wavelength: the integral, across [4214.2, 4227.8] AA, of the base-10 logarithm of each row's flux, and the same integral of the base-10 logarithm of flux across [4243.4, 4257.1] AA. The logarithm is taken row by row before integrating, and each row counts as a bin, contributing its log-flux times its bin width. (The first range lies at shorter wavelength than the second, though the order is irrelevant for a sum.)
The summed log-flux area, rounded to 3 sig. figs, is 20.2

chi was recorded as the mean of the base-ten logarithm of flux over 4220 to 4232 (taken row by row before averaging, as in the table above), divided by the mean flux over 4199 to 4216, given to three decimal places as 0.131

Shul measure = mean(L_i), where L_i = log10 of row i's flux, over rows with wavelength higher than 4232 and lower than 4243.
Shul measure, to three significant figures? 0.717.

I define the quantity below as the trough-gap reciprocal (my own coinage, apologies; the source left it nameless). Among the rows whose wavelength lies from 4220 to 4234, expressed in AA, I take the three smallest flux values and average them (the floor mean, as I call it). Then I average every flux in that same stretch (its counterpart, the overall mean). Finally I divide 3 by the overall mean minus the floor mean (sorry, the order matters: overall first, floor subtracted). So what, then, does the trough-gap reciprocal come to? 8.1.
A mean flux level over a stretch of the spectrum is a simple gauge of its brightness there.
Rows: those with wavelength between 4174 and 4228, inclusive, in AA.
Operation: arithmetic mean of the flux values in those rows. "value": 5.48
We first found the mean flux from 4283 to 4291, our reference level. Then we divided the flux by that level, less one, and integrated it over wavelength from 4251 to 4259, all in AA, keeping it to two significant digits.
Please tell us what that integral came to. 1.0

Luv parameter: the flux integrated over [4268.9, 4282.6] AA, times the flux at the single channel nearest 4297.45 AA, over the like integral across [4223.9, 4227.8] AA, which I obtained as 15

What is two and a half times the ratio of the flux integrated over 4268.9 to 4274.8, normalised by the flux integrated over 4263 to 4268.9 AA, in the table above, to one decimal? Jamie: 2.5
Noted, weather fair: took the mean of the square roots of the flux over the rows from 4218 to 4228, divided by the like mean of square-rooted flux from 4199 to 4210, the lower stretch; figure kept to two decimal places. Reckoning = 1.01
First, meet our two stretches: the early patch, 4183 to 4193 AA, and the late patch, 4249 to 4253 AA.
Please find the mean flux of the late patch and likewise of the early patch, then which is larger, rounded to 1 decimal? 5.8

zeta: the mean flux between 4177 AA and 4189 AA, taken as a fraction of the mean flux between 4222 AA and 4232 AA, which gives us 1.07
